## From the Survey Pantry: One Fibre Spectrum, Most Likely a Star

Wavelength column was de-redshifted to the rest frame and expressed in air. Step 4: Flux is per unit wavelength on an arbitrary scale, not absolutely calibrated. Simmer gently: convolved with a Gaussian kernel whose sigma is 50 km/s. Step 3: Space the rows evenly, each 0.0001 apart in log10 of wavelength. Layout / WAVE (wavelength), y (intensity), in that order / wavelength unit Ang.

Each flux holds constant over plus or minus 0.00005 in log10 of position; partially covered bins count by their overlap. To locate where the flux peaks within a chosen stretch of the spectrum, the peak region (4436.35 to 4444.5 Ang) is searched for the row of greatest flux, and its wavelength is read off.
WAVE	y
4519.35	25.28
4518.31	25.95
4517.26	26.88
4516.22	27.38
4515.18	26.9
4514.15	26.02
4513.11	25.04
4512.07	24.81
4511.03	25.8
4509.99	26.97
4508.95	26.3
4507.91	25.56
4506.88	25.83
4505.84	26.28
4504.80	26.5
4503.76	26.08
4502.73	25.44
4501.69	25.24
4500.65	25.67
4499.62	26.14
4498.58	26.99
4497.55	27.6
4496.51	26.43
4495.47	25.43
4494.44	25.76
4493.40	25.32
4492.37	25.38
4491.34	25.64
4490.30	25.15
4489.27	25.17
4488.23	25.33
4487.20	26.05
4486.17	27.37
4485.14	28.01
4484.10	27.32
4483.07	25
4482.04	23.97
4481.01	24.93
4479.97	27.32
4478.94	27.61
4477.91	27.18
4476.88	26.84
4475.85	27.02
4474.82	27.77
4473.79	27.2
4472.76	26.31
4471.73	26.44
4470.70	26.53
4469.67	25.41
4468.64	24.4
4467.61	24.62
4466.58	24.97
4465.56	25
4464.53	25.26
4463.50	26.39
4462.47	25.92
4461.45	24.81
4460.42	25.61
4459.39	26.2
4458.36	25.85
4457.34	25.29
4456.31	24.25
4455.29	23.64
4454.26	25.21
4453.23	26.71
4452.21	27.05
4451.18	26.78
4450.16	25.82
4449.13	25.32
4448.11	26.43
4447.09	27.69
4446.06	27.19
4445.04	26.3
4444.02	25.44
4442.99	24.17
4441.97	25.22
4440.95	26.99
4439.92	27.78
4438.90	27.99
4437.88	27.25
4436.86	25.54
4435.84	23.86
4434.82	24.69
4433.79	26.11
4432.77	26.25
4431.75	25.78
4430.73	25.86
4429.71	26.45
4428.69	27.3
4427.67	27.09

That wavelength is 4438.90 Ang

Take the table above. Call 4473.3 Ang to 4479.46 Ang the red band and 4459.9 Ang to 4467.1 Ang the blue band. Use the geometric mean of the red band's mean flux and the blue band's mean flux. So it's 26.3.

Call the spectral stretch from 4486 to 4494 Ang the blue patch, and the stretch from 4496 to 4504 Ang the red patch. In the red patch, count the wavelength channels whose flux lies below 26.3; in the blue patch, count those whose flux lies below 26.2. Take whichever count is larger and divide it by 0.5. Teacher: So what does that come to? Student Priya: 14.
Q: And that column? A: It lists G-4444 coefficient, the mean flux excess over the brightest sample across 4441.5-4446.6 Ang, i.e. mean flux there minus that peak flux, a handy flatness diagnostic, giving -1.53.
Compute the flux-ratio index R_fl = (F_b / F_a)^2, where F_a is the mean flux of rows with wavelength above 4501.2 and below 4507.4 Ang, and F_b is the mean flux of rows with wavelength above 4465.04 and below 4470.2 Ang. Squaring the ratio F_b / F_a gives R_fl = 0.92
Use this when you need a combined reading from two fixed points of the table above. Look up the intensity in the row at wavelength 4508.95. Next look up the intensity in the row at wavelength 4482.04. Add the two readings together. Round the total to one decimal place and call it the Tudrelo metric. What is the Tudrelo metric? 50.3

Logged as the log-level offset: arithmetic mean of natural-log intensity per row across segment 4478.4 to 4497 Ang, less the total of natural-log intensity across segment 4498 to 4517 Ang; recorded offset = -55.42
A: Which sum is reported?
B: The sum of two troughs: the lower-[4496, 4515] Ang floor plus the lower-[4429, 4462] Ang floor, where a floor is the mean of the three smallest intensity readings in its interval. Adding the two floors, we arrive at 48.9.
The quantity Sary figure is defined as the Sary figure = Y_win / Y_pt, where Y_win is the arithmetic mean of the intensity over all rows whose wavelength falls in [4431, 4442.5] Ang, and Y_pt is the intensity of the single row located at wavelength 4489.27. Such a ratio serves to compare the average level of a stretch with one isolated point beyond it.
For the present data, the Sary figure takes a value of 1.04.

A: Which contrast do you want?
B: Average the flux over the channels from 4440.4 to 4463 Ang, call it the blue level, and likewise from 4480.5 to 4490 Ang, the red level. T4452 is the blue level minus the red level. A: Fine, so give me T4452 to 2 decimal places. -0.09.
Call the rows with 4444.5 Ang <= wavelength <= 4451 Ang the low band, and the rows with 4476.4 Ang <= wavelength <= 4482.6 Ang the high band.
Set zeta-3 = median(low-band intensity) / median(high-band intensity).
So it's 0.98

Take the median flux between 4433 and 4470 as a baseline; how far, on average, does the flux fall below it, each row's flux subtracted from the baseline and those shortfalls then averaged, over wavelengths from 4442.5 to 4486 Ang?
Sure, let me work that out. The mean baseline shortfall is -0.4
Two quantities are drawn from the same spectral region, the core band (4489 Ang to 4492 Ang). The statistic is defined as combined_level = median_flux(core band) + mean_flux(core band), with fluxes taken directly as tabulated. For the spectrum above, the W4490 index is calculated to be 50.5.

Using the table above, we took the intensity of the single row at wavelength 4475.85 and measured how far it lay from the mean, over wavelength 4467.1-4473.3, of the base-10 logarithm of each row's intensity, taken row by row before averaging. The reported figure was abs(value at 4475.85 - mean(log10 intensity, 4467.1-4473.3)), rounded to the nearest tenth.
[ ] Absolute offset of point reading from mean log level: 25.6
